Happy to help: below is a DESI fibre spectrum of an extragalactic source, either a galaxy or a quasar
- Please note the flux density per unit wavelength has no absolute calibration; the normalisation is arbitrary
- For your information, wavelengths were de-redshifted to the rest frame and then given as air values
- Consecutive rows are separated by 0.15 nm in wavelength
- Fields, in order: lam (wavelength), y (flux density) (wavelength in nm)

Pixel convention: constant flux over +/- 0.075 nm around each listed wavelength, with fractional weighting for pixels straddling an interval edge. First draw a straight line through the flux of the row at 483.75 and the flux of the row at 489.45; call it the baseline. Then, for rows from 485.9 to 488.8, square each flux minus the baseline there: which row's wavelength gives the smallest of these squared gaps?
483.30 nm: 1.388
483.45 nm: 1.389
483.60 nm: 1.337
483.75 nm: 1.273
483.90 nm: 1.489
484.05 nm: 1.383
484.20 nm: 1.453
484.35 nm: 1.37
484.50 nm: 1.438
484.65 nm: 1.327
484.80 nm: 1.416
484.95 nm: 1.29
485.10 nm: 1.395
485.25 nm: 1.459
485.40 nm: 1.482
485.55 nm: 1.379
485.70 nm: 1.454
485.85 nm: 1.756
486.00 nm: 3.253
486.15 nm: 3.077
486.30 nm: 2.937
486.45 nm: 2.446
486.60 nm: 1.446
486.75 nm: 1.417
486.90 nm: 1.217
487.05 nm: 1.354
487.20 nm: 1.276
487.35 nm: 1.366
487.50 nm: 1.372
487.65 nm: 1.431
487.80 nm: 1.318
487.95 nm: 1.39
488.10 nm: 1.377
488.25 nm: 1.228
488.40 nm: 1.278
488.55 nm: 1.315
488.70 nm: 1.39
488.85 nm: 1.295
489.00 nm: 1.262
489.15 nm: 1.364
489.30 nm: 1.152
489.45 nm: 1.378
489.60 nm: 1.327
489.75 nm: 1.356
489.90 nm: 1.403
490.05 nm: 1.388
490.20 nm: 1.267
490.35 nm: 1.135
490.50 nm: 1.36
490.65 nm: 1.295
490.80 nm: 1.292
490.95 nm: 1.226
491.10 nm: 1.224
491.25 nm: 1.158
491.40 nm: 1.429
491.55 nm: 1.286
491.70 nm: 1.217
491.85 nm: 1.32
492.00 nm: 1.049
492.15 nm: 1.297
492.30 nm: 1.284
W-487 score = 487.05 nm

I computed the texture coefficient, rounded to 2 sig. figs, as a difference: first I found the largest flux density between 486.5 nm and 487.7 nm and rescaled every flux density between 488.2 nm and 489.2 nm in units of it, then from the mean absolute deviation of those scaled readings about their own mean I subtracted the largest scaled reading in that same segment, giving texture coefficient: -0.93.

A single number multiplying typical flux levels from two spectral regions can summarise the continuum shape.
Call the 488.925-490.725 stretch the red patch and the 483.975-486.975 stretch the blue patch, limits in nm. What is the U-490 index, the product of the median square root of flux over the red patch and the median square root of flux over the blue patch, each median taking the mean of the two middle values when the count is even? 1.391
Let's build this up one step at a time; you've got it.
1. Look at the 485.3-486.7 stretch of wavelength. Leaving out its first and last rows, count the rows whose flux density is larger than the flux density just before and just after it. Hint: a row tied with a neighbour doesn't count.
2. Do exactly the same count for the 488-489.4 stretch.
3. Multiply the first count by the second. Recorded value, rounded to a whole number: 2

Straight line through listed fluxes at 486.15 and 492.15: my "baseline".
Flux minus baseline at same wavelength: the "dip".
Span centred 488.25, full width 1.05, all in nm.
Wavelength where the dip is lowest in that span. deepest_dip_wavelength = 487.80 nm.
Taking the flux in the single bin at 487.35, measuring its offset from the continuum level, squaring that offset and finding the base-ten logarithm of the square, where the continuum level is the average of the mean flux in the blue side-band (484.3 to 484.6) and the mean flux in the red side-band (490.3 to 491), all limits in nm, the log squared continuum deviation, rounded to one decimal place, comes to -3.0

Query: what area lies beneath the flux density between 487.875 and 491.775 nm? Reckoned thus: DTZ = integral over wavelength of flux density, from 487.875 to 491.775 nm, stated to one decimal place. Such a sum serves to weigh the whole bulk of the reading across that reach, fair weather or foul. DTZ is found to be 5.1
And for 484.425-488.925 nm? 7.1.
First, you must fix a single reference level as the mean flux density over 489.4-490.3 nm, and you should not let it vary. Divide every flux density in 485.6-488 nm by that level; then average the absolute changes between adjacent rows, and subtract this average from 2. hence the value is 1.78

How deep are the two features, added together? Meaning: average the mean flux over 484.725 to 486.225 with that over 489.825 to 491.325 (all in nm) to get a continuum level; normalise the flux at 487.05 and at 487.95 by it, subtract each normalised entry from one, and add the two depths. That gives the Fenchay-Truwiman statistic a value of 0.21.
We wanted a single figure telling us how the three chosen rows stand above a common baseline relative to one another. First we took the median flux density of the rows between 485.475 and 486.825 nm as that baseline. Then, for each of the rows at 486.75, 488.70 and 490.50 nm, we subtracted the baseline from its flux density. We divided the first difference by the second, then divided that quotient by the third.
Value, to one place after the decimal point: -2.3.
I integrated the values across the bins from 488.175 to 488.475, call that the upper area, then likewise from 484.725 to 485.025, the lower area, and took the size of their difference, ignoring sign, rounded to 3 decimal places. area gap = 0.030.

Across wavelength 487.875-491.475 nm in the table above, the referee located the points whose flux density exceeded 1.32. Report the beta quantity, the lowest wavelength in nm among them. 487.95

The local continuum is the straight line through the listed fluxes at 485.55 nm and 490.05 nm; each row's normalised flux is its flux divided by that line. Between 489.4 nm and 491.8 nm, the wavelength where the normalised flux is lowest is 490.35 nm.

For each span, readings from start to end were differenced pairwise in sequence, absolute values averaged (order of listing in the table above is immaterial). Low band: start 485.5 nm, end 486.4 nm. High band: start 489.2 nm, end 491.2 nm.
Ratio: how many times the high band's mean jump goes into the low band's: 5.4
